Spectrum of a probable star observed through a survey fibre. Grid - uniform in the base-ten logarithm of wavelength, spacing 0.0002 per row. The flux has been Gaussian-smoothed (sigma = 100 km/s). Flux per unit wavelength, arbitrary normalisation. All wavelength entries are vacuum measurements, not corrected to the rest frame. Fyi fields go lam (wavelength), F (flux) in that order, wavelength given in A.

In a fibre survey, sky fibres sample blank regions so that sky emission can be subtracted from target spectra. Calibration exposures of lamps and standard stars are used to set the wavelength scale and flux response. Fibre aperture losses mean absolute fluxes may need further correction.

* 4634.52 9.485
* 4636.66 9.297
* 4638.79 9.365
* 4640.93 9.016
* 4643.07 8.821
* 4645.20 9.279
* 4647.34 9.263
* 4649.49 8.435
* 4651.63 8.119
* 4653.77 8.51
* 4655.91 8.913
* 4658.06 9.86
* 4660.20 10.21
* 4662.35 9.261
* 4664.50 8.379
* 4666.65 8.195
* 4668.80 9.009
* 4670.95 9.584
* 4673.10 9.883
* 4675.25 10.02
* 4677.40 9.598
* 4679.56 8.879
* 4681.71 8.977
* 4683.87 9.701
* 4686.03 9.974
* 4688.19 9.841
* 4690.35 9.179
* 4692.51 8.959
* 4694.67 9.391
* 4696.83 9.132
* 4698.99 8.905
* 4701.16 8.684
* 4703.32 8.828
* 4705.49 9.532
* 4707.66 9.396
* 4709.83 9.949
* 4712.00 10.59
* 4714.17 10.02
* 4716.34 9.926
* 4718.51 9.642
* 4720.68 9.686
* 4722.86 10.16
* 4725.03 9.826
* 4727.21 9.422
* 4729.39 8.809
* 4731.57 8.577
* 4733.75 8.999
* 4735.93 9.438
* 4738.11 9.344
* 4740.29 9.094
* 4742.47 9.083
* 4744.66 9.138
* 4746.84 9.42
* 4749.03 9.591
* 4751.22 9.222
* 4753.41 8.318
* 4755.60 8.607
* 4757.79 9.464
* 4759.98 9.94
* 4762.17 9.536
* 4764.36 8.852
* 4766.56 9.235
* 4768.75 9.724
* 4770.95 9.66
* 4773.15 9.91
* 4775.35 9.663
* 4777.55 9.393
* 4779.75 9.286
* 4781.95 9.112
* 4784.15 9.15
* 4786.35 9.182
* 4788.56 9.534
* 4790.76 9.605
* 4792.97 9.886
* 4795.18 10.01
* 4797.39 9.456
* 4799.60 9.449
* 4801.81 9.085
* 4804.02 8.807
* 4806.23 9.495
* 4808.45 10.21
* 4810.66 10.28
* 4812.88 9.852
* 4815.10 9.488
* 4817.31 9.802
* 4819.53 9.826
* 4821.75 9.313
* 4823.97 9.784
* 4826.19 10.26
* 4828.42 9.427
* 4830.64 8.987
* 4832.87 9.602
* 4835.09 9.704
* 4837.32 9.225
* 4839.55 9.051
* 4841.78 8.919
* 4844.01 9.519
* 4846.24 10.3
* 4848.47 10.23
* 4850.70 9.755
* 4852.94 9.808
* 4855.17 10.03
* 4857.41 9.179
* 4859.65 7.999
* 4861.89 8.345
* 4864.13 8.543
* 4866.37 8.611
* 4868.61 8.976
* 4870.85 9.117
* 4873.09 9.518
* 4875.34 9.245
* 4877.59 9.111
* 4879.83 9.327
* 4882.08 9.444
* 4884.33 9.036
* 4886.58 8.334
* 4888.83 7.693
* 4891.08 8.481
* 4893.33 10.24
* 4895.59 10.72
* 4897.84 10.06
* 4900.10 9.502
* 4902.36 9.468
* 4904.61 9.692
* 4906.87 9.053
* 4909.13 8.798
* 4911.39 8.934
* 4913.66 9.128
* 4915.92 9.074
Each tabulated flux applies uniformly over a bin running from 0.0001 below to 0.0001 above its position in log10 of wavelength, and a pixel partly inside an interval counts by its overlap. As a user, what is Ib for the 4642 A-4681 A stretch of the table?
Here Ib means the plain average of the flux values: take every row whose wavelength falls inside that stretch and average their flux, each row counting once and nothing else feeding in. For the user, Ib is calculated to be 9.1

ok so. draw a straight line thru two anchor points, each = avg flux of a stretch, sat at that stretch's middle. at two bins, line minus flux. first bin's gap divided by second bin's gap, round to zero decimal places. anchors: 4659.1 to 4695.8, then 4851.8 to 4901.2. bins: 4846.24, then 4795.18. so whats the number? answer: 1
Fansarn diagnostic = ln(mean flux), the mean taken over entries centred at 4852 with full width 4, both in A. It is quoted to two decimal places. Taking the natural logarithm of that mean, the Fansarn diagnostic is 2.28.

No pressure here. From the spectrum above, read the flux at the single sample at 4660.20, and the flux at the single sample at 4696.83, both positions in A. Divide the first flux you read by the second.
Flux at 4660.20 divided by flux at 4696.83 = 1.12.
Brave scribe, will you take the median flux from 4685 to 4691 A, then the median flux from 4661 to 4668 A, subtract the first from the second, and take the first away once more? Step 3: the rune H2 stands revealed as -11.3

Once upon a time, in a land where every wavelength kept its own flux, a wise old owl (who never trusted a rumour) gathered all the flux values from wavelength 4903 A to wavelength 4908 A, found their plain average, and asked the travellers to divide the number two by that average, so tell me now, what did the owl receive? 0.213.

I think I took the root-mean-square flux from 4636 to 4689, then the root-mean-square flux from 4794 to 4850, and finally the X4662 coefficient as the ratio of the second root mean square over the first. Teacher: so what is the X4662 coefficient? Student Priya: 1.04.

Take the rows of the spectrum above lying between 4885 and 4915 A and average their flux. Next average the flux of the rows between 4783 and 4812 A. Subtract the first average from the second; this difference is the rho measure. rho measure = 0.3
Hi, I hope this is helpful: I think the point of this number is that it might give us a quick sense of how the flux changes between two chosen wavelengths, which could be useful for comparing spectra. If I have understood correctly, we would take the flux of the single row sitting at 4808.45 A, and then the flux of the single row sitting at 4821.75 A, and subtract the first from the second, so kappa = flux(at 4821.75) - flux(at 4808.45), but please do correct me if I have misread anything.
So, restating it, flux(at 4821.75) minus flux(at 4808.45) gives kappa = -0.90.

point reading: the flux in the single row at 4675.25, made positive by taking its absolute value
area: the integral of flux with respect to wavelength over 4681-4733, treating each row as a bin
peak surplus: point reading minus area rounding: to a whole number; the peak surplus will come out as -482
